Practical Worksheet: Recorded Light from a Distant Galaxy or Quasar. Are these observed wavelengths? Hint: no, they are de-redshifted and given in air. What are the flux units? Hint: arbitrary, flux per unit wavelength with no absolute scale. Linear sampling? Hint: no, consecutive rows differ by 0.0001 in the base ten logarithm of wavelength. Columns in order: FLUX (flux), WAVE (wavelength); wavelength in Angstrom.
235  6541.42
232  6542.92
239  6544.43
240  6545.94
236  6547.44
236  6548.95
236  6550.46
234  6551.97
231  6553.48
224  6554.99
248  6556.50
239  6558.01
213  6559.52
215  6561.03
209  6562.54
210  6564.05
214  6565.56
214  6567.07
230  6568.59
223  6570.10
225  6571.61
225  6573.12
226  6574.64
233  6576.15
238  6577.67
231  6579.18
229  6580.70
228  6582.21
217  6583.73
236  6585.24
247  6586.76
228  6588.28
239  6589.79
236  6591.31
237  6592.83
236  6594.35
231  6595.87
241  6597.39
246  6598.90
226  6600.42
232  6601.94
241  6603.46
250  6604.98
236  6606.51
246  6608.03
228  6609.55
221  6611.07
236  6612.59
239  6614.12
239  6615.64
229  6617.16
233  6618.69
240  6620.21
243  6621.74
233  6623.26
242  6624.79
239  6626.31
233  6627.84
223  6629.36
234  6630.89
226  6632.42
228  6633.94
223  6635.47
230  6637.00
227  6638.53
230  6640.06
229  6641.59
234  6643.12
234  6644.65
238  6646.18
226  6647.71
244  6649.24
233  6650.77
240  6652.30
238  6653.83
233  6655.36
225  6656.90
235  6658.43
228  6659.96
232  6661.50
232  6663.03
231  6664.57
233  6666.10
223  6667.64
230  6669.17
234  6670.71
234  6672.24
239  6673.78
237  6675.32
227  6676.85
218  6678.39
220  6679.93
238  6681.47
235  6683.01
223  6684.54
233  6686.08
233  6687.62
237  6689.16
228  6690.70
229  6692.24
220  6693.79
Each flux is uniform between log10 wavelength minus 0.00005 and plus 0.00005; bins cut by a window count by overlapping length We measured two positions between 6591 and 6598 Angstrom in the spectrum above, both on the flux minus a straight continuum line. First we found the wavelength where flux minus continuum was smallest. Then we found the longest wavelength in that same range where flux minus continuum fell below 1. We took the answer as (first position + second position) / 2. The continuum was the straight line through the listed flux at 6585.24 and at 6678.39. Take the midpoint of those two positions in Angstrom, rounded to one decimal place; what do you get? 6595.9 Angstrom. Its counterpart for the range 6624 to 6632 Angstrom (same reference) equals 6629.4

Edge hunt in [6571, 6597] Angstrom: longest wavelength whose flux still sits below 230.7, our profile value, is 6588.28 Angstrom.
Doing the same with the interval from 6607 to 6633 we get 6632.42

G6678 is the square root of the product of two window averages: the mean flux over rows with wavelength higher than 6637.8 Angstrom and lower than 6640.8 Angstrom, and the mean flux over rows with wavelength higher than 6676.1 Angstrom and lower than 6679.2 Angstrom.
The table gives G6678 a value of 225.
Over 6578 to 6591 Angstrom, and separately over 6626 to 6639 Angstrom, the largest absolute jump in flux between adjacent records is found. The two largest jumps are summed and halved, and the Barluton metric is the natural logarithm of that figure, 2.7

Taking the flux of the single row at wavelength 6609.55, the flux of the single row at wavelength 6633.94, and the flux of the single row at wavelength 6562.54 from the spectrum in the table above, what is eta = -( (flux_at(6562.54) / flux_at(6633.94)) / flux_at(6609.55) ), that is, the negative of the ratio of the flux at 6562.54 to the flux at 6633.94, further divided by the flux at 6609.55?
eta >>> -0.0040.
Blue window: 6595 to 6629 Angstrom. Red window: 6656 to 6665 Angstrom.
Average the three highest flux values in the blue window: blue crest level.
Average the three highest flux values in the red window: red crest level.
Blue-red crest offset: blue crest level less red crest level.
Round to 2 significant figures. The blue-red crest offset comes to 14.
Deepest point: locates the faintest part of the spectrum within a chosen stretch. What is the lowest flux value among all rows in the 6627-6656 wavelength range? 223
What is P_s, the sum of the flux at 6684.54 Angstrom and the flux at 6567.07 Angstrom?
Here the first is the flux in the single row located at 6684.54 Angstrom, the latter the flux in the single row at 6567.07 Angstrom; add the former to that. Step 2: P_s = 437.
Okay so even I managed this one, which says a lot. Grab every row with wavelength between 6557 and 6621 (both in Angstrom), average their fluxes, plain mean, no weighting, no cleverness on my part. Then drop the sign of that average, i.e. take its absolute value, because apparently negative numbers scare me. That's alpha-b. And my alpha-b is 231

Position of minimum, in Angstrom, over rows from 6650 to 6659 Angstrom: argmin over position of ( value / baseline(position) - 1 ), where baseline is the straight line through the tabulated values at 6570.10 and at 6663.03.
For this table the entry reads 6656.90 Angstrom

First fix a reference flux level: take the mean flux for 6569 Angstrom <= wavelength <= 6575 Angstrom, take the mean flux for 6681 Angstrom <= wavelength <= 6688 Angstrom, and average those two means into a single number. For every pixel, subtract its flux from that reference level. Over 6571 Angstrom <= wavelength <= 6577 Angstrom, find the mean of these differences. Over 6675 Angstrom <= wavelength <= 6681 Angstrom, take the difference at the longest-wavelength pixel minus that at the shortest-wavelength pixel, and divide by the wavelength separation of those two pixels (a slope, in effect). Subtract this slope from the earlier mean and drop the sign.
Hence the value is 2.4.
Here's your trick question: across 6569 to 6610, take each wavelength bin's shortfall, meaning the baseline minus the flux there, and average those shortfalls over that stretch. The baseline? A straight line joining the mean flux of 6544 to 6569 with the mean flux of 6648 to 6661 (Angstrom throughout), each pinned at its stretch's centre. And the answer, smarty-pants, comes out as -4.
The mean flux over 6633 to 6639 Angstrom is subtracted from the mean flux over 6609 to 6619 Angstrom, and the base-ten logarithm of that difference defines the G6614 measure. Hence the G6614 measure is 0.7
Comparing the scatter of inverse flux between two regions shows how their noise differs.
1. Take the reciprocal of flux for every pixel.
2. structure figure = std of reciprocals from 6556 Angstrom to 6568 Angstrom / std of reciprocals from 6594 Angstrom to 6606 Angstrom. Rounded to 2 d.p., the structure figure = 1.98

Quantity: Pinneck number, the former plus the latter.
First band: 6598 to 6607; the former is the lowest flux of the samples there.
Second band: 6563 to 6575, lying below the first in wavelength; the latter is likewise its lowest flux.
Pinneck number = 436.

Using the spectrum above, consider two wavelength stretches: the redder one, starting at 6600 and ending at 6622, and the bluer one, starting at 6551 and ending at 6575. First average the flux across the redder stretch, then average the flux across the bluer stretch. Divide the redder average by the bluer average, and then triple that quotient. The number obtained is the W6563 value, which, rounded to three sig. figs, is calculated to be 3.16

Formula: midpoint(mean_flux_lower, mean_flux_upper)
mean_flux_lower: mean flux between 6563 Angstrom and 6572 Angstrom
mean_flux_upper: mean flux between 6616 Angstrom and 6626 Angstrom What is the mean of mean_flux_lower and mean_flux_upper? 228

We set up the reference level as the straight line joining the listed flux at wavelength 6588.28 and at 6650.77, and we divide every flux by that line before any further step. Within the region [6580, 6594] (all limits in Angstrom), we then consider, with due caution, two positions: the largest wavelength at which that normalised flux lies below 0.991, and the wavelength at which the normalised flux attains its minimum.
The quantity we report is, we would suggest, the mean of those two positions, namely 6583.7 Angstrom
